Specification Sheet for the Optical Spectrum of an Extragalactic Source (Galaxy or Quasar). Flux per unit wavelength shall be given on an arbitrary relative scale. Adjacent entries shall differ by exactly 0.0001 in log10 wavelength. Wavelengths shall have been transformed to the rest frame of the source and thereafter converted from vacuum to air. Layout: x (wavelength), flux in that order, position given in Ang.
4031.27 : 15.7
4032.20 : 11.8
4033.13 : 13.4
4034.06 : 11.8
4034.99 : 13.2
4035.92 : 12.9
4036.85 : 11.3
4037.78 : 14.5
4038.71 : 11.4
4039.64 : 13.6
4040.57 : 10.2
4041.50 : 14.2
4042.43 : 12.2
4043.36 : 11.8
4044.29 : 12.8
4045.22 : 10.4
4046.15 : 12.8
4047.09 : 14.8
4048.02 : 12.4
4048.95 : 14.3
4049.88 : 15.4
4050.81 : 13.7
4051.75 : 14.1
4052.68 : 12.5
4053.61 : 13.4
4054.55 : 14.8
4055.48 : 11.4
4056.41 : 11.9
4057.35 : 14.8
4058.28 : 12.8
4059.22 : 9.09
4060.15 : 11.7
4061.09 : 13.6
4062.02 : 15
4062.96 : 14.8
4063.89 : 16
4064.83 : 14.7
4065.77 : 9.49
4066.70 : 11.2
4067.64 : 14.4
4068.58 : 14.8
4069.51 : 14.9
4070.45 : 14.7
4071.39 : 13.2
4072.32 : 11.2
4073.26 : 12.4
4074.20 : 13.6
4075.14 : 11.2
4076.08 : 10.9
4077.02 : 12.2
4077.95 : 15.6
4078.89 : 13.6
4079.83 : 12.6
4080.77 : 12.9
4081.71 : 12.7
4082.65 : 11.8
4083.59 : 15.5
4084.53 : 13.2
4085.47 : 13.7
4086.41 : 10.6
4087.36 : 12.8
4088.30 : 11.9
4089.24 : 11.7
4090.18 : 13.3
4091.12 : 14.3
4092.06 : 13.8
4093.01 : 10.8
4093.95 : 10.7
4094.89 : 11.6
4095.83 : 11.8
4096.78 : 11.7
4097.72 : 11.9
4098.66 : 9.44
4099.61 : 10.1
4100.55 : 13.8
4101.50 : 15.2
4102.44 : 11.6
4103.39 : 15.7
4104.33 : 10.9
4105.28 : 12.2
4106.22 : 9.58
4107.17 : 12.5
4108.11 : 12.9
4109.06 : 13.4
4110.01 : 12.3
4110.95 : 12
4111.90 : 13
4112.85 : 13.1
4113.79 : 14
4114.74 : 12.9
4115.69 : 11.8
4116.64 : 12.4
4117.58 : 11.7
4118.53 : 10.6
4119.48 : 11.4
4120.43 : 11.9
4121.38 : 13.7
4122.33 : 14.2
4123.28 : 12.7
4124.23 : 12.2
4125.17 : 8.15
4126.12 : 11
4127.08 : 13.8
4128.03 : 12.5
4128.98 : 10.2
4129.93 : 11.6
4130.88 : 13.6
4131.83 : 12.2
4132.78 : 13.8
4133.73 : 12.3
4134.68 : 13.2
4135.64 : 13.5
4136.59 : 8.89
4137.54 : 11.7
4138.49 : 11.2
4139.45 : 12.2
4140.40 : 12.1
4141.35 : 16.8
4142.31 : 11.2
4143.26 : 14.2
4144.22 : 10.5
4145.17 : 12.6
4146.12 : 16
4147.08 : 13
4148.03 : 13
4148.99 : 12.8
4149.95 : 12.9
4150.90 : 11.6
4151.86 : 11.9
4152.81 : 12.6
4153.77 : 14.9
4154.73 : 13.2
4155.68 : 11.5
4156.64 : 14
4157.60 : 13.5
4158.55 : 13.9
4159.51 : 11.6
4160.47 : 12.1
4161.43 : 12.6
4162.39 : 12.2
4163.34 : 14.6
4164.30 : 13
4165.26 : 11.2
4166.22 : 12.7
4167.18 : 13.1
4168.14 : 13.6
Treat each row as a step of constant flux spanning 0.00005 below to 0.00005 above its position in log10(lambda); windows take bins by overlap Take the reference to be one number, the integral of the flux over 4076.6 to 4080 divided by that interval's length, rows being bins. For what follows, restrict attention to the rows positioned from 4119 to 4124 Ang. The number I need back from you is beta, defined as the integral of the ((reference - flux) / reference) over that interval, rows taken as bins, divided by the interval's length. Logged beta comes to 0.064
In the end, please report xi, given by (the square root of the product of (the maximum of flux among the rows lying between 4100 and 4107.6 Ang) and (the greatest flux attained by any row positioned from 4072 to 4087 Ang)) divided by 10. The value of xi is 1.56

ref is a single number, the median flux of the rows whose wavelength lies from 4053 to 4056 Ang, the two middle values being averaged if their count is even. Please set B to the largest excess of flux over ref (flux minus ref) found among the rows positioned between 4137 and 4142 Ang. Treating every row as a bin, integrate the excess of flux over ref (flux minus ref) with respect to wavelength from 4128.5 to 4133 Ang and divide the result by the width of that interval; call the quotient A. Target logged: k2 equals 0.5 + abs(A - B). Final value 5.1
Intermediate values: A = -1.2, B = 3.4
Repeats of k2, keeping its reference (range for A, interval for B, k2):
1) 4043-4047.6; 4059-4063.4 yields 3.0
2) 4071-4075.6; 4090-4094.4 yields 2.5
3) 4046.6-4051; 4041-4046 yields 0.6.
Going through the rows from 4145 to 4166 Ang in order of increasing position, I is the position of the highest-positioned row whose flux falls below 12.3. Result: 4165.26 Ang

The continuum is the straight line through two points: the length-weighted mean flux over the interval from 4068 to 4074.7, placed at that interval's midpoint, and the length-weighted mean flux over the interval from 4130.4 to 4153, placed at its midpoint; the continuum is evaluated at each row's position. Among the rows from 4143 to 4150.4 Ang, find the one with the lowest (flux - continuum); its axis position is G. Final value 4144.22 Ang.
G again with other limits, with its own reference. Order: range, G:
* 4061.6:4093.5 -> 4065.77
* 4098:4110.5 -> 4098.66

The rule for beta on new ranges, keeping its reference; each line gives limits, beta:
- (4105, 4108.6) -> 0.136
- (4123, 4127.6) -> 0.154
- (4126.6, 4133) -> 0.084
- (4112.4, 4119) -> 0.093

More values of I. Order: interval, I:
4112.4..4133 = 4131.83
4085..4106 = 4105.28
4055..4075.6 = 4075.14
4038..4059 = 4056.41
